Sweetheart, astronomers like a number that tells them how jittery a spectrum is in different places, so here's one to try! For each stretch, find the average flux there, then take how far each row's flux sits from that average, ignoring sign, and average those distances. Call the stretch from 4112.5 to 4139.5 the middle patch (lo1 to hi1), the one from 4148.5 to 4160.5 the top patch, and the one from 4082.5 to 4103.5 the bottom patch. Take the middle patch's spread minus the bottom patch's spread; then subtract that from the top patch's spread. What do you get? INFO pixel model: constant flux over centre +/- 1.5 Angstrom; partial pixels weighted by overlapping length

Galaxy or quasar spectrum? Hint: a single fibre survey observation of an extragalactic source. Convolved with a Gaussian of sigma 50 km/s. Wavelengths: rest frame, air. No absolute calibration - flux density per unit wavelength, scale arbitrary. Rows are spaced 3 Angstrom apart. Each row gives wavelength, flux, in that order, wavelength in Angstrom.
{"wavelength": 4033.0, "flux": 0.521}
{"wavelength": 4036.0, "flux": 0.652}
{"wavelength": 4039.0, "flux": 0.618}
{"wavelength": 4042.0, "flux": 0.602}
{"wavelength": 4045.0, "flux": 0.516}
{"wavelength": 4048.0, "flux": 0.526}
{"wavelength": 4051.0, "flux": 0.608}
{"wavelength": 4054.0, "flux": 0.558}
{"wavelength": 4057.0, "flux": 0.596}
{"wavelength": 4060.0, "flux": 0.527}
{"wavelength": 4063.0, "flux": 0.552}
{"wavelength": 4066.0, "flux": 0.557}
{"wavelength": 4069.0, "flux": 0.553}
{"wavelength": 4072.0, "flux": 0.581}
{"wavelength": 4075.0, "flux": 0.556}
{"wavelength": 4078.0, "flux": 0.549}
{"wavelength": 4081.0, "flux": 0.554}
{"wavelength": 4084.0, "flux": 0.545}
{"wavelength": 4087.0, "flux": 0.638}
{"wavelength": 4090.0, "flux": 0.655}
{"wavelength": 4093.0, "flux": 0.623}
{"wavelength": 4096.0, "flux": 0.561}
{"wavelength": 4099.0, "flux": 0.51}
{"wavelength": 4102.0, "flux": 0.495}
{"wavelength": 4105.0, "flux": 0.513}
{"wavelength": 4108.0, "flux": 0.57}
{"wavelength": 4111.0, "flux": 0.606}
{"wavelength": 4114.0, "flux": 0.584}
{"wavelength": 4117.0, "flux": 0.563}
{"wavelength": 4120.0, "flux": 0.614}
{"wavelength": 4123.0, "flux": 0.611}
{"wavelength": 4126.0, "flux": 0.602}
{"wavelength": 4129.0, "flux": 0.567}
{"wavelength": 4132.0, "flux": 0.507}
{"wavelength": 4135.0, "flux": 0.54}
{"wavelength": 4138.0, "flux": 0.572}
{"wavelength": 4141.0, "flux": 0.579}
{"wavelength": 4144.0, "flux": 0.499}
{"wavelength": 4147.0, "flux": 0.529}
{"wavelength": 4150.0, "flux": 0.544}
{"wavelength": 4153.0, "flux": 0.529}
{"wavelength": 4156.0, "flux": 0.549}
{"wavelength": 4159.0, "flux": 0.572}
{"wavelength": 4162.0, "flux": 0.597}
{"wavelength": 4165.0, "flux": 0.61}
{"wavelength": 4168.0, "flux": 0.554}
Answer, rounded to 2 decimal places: 0.04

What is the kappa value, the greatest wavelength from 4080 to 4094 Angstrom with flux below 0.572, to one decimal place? 4084.0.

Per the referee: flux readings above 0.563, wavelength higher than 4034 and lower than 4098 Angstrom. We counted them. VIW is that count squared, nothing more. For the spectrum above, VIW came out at 81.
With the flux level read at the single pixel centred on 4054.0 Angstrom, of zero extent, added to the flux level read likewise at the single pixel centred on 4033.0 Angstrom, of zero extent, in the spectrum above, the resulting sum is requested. 1.08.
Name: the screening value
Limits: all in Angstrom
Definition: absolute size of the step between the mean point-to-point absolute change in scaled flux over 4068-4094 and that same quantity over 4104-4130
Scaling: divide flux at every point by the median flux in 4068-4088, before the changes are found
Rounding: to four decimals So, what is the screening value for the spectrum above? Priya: 0.0041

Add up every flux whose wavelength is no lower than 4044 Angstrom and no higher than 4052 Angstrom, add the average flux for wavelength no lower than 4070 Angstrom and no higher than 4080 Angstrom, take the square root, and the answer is 1.49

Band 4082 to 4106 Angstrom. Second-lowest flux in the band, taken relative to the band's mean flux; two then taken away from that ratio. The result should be -1.10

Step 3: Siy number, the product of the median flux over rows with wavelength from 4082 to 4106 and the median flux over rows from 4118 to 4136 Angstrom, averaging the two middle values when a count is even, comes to 0.323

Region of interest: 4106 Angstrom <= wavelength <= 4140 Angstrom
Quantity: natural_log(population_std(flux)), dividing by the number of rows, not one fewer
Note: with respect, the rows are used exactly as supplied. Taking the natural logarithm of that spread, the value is -3.47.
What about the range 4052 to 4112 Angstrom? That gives -3.20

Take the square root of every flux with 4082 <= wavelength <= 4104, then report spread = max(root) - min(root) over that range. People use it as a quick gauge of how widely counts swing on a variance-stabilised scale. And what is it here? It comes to 0.106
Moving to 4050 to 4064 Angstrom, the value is 0.054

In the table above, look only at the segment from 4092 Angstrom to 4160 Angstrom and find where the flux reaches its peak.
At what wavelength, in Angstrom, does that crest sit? 4093.0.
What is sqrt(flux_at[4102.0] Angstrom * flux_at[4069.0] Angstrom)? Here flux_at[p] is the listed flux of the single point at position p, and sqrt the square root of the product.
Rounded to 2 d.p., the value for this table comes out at 0.52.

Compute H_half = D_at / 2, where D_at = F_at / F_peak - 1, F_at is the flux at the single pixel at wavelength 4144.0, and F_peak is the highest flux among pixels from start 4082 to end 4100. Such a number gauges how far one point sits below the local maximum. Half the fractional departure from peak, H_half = -0.12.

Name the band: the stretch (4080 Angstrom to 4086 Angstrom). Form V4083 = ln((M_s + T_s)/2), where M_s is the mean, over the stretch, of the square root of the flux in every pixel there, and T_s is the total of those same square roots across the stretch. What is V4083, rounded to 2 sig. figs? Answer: 0.11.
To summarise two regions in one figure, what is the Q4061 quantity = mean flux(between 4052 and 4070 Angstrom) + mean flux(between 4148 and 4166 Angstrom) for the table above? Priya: 1.12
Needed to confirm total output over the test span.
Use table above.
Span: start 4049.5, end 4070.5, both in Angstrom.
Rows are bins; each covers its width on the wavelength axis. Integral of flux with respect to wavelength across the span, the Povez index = 11.9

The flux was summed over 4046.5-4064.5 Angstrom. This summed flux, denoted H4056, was 3.4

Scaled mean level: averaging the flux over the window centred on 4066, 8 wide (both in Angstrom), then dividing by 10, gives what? 0.055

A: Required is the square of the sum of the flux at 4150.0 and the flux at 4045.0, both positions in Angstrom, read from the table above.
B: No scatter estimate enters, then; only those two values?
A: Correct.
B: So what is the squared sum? 1.12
